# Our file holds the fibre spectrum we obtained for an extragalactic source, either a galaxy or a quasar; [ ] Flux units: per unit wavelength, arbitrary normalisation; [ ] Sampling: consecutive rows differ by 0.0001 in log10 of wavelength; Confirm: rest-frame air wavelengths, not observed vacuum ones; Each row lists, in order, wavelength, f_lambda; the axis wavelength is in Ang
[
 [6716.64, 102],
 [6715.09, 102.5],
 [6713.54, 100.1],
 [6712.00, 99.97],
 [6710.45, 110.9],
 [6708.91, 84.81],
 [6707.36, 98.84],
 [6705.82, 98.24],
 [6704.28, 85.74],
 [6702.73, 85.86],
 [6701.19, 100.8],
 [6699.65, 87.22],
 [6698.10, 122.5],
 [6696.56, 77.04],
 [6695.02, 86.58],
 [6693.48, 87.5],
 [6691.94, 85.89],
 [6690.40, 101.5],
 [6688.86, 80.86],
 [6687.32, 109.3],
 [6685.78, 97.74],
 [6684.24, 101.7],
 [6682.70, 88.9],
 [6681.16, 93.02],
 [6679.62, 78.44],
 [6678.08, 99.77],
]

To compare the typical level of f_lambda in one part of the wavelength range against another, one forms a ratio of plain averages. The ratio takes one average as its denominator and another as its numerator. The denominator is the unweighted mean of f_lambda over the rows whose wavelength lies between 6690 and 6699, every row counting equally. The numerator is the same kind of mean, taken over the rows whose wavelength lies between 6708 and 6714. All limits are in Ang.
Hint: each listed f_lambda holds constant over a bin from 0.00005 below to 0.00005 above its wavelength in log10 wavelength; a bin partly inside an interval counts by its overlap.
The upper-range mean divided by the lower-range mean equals 1.06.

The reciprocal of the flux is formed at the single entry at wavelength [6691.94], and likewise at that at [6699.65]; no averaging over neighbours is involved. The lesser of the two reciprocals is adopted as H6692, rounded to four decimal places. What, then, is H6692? 0.0115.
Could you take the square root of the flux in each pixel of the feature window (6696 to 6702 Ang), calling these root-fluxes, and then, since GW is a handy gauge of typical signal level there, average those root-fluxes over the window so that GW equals 9.8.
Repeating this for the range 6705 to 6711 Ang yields 9.9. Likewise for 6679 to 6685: 9.5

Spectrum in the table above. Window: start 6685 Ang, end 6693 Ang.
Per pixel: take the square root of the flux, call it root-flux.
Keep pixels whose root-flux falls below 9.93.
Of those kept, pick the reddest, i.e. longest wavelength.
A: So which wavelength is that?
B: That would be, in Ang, 6691.94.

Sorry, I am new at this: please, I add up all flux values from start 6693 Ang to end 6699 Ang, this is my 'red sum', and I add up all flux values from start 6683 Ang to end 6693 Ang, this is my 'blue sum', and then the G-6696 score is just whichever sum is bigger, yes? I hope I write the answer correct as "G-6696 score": 577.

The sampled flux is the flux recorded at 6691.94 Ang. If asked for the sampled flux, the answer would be 85.89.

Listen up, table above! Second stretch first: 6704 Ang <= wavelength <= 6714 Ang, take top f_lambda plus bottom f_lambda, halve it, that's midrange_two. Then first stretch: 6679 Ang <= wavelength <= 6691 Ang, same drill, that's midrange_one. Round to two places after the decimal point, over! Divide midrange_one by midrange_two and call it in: 0.96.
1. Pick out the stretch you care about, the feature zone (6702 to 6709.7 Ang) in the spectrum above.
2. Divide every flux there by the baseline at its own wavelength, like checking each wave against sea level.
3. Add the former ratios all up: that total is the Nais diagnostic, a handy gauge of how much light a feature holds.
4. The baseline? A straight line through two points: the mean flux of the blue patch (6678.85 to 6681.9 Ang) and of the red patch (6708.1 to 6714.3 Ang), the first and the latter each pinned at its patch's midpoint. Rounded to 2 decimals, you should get 4.69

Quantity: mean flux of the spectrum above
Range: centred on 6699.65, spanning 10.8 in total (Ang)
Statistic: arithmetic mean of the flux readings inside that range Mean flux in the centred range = 92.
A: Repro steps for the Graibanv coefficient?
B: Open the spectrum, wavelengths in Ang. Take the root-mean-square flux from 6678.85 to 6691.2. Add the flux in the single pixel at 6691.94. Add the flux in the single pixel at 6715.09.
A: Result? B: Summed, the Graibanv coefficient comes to 283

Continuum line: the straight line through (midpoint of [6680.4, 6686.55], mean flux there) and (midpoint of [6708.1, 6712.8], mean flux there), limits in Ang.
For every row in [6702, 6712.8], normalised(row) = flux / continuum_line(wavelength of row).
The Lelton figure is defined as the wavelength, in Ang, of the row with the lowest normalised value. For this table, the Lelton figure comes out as 6708.91 Ang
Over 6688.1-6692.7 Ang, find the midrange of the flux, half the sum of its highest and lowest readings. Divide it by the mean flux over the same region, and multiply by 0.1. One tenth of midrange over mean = 0.102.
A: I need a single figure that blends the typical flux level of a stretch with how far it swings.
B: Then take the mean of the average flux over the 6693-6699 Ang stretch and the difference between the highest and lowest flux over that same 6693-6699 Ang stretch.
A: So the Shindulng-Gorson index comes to 69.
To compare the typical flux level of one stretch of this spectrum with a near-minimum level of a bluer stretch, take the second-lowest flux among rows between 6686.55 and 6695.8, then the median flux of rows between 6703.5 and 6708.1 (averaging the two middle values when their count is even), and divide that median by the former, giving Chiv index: 1.14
